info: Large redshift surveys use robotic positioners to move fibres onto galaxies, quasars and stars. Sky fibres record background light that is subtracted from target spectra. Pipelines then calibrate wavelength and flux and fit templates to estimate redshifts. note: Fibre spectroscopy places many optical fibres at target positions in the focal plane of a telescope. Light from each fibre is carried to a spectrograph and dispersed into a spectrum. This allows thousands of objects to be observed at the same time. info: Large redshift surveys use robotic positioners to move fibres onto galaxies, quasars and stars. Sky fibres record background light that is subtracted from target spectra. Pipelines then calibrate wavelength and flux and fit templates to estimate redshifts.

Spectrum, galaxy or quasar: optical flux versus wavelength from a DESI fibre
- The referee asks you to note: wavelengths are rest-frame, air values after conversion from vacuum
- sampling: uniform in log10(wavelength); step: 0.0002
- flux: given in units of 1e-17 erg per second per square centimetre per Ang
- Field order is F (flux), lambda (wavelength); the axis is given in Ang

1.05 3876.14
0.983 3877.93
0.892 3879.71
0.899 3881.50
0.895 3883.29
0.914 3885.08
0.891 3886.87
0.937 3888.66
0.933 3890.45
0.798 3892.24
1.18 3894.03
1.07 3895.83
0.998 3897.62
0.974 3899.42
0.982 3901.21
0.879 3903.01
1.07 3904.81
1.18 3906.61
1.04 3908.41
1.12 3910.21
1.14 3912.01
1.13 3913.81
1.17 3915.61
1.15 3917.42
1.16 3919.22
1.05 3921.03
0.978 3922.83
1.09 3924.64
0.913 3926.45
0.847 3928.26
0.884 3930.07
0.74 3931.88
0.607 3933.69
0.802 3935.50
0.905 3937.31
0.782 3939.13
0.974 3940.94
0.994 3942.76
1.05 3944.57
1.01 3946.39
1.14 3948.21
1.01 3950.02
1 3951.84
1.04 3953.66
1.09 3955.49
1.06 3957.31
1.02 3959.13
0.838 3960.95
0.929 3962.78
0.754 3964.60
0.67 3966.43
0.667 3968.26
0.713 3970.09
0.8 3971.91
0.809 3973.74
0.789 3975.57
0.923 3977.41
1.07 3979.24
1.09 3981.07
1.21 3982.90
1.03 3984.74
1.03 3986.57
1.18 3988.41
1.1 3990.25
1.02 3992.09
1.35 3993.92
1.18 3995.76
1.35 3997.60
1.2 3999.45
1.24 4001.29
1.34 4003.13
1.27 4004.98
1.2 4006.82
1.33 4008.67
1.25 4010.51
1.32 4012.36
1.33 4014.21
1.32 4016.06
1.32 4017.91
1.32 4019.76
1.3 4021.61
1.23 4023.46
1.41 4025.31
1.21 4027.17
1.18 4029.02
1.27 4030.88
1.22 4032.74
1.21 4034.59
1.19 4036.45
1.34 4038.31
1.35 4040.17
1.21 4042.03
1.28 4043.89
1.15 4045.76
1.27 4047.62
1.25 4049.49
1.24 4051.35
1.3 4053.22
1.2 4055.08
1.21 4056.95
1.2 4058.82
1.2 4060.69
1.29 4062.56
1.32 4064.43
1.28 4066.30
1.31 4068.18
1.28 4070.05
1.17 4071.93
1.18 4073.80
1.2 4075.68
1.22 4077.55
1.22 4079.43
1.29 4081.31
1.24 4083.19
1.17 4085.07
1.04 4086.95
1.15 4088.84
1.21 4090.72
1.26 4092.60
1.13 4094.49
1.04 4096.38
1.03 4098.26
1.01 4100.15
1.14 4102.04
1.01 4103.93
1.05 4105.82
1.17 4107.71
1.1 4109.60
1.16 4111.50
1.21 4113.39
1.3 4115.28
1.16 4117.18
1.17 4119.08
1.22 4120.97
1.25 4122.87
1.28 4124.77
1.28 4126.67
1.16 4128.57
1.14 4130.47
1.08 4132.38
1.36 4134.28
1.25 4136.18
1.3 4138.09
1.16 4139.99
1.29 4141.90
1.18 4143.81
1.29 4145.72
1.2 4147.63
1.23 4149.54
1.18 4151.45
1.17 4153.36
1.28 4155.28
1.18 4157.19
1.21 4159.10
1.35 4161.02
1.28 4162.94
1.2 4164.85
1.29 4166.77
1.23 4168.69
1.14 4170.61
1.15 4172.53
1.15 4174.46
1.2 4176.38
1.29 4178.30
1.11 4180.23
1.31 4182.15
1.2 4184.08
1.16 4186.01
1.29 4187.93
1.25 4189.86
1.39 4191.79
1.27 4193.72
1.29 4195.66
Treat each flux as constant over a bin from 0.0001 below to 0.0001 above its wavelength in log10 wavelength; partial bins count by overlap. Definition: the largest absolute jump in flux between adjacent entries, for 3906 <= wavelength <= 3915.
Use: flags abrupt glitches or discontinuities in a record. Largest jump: 0.14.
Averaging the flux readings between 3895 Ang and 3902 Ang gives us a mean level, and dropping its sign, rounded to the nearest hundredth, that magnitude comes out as 1.01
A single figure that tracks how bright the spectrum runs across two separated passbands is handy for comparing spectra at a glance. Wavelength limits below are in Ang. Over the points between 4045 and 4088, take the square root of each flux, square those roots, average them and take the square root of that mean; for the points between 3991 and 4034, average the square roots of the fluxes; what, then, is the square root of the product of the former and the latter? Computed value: 1.12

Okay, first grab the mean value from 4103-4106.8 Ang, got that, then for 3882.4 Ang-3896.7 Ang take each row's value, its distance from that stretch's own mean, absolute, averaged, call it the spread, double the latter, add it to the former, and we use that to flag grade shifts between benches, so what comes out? 1.20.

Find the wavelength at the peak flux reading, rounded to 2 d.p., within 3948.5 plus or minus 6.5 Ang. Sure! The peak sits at 3948.21 Ang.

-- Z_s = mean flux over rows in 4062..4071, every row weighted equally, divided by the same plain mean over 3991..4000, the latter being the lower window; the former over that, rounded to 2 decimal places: 1.06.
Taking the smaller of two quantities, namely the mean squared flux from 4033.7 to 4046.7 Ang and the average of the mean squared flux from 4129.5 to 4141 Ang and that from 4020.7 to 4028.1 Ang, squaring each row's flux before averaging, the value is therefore 1.56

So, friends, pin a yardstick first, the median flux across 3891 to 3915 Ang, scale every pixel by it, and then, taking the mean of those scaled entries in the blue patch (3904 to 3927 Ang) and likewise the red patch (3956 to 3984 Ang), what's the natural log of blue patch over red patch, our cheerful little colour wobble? 0.20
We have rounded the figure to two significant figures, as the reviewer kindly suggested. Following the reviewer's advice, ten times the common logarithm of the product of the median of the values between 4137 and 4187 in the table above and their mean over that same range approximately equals 1.7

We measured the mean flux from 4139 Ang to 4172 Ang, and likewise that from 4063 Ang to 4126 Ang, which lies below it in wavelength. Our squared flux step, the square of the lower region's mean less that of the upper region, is 0.002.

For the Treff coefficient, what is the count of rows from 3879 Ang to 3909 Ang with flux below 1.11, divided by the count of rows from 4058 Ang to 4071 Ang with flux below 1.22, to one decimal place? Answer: 7.5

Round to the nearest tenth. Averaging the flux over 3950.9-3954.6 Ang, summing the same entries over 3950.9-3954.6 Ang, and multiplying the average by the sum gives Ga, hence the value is 2.1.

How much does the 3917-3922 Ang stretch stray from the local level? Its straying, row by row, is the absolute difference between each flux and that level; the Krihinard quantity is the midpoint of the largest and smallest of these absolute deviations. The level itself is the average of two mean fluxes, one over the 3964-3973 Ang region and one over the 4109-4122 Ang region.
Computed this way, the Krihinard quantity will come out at 0.15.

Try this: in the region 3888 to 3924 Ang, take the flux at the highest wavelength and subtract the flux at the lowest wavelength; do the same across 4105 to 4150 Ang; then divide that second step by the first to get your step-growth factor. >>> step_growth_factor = 4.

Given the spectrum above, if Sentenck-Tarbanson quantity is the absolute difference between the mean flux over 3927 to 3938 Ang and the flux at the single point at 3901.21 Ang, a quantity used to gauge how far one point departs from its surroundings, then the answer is 0.18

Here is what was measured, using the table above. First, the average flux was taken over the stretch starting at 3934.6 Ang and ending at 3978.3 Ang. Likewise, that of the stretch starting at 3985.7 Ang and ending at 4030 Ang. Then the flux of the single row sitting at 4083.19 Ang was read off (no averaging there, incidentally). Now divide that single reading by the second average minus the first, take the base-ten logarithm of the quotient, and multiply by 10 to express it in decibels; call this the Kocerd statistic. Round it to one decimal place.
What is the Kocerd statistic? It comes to 5.6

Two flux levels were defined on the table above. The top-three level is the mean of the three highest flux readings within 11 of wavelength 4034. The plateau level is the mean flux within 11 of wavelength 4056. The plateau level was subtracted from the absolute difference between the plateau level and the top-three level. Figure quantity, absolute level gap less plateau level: -1.12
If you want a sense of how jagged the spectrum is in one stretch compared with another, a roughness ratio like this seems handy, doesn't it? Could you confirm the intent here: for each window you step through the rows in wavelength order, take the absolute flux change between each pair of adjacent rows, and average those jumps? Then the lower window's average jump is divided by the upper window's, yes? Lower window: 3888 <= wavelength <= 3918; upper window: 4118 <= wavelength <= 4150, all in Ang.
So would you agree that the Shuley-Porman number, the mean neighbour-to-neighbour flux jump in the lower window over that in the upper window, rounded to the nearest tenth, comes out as 1.1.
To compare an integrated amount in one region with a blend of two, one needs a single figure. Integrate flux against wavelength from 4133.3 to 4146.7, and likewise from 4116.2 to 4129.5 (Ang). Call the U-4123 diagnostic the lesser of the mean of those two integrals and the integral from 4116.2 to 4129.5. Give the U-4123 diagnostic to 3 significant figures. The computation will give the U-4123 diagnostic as 16.2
